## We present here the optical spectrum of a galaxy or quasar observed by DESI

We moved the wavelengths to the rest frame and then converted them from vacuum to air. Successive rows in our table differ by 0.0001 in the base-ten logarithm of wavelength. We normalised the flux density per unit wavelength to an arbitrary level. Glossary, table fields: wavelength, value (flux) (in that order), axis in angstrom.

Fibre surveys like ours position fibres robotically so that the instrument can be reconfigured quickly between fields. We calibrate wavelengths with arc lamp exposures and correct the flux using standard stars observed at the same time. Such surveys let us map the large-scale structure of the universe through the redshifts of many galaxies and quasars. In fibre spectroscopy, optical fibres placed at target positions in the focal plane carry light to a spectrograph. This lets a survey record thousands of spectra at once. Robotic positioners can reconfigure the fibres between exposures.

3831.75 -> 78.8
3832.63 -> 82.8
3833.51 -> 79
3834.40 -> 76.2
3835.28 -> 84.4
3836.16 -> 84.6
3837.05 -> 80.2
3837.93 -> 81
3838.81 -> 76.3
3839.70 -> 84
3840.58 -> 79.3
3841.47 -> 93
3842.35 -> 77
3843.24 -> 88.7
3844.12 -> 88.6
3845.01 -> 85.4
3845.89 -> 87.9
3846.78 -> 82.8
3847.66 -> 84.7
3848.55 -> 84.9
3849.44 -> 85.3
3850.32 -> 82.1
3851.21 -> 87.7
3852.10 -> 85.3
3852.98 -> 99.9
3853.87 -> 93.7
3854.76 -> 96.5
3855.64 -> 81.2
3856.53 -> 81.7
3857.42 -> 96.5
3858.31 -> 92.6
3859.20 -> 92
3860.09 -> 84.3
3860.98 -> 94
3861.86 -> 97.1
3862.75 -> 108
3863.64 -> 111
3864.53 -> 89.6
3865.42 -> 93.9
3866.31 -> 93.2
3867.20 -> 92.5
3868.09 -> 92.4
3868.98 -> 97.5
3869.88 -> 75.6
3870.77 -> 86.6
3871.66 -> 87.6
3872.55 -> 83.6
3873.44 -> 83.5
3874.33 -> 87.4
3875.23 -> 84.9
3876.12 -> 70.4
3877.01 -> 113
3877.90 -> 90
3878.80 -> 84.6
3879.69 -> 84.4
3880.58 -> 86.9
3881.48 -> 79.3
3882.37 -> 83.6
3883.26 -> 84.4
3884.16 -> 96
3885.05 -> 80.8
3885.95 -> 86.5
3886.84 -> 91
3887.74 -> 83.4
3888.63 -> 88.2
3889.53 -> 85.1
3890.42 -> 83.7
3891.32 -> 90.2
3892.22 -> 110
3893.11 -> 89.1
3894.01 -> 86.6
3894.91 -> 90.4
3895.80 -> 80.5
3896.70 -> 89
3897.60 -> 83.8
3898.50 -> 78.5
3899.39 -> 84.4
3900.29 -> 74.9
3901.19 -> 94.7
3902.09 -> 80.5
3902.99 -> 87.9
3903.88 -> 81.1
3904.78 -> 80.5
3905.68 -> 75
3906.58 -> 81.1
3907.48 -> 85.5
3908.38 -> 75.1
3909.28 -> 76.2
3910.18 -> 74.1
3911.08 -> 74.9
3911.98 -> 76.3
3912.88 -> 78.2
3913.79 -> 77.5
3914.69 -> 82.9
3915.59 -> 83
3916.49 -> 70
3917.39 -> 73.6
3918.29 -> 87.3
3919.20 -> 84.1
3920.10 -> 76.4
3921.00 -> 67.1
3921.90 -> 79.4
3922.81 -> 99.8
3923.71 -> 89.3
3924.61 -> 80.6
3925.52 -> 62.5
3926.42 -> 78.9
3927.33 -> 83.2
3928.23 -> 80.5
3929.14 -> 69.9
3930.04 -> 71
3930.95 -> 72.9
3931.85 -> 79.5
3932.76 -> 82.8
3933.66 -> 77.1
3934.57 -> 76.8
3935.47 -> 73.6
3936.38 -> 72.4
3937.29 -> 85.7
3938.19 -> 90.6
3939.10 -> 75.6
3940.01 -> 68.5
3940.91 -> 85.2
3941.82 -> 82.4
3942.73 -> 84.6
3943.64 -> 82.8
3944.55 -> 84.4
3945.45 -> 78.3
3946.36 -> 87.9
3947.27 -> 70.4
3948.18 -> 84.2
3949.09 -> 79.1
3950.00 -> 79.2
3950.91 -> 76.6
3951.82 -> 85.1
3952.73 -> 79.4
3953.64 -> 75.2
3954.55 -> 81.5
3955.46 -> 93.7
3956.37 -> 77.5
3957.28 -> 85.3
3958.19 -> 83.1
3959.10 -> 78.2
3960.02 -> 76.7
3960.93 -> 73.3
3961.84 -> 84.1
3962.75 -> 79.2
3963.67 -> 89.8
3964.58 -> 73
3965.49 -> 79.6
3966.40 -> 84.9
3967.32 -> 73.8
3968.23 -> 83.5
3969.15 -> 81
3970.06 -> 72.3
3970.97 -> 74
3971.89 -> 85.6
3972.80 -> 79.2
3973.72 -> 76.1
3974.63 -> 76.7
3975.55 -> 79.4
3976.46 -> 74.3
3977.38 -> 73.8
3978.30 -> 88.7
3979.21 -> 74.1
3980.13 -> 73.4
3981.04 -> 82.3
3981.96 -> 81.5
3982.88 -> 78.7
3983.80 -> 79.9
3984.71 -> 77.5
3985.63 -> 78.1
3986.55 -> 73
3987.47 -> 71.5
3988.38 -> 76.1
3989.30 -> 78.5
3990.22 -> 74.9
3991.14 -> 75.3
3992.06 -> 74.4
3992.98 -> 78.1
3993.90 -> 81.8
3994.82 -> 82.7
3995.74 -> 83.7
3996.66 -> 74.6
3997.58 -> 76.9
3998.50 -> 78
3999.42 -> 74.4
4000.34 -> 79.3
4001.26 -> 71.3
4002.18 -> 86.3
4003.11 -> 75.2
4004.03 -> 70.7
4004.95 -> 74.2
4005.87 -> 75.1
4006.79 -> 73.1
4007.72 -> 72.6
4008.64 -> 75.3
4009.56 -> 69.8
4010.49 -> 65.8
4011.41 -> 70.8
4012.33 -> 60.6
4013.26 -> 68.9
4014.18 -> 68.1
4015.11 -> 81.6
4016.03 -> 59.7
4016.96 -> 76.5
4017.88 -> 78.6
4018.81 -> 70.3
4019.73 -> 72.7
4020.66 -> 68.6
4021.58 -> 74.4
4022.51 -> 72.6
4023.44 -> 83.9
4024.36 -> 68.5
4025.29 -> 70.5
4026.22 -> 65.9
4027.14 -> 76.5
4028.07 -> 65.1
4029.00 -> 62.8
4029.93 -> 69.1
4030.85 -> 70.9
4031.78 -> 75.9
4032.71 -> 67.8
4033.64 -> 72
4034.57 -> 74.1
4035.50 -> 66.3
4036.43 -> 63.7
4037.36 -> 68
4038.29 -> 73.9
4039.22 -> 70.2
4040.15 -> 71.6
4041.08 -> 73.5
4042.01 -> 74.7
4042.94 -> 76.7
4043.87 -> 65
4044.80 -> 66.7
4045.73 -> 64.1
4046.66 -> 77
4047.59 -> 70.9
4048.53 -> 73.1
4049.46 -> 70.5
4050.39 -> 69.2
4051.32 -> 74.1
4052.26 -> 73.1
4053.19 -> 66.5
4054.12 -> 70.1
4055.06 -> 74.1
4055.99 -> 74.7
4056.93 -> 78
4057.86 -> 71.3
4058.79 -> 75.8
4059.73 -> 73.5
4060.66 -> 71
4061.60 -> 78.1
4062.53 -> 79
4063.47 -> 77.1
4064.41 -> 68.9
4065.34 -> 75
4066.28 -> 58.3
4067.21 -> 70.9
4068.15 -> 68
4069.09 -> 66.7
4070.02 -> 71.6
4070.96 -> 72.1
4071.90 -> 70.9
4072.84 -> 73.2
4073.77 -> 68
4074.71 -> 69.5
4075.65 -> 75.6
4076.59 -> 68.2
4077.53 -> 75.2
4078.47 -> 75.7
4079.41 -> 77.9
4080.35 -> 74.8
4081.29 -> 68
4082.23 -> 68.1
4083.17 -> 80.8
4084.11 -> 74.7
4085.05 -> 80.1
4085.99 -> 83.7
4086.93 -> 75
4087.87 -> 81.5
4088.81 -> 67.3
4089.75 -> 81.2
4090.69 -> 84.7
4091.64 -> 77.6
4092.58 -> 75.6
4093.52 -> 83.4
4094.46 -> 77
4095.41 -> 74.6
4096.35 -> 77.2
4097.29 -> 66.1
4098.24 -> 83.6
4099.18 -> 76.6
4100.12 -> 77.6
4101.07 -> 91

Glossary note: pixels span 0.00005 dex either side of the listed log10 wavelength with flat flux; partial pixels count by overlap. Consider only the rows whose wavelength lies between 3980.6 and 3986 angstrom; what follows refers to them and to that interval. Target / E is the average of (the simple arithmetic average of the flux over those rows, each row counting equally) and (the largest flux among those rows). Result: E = 81.0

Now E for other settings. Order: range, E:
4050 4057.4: 75.2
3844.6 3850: 86.5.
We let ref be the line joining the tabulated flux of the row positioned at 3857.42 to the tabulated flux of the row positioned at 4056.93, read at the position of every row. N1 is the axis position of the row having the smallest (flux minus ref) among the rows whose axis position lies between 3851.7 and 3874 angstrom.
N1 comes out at 3869.88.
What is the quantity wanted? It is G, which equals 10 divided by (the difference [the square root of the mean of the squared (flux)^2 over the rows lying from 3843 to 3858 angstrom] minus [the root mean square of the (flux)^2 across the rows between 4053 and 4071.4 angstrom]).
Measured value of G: 0.004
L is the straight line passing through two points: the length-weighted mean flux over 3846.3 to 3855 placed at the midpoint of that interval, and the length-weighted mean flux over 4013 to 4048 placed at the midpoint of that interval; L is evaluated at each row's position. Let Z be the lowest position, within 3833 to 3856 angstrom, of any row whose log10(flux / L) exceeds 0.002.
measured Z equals 3841.47 angstrom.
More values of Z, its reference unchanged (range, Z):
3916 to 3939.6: 3918.29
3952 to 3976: 3952.73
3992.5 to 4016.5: 3992.98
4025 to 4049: 4027.14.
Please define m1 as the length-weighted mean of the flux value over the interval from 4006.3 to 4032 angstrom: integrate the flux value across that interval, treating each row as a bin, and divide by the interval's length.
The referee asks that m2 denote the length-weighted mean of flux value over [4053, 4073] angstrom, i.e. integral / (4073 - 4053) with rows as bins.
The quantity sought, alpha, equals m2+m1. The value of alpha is 143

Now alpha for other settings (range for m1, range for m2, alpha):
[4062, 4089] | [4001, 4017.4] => 145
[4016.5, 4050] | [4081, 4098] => 148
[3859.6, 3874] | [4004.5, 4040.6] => 163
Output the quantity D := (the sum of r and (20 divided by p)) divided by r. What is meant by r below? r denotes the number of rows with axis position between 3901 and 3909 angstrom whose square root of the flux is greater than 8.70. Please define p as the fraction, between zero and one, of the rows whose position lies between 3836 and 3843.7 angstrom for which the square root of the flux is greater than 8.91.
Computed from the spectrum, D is 5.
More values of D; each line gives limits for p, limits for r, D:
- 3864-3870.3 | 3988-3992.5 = 13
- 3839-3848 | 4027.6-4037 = 26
